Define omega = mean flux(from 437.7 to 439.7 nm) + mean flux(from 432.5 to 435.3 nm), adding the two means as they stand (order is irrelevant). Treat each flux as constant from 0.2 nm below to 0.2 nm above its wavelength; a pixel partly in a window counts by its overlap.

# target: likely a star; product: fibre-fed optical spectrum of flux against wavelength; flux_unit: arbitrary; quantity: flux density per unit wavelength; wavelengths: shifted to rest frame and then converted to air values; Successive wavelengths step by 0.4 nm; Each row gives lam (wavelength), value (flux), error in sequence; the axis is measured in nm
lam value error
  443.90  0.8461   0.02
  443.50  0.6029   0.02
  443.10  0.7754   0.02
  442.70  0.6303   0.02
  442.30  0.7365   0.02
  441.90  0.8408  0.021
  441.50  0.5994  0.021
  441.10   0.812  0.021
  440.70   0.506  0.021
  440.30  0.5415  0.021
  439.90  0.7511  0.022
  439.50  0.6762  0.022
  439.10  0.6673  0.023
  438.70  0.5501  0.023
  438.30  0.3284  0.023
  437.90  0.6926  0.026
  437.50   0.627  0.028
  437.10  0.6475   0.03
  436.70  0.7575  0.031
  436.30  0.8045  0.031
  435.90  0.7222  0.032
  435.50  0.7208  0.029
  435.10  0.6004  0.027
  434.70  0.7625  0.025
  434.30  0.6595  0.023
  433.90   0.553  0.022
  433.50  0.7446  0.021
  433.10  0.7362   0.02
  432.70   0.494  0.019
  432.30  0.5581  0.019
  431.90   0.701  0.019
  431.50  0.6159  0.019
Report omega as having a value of 1.23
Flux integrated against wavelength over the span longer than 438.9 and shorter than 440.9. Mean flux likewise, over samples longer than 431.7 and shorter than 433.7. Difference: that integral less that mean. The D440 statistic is 0.610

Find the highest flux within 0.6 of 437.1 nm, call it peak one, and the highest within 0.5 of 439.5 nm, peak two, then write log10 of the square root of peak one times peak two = -0.122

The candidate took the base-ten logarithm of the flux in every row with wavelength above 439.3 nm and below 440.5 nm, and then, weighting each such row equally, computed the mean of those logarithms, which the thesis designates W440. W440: -0.19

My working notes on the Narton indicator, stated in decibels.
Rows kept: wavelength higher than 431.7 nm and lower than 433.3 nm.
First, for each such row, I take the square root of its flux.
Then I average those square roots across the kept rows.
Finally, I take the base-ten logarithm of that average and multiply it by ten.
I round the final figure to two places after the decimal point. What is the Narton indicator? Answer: -1.04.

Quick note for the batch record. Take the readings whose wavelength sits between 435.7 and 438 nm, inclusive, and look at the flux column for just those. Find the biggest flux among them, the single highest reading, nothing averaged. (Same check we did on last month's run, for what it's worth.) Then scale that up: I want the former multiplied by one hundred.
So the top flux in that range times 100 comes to 80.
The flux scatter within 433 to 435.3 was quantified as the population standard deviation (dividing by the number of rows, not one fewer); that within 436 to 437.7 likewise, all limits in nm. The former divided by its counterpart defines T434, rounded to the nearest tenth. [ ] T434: 1.1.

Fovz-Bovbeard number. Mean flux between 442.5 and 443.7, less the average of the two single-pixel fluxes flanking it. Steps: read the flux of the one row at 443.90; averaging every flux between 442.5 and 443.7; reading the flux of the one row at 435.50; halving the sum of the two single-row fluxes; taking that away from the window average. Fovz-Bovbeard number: -0.11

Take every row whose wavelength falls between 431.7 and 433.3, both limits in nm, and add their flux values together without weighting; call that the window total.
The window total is 2.5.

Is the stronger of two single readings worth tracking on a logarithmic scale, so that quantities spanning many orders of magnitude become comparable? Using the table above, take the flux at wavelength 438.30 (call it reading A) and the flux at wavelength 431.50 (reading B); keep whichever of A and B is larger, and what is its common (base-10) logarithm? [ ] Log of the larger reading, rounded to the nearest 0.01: -0.21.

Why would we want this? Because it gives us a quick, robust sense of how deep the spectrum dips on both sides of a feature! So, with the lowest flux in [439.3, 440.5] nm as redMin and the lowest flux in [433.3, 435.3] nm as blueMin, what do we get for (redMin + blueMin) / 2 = 0.55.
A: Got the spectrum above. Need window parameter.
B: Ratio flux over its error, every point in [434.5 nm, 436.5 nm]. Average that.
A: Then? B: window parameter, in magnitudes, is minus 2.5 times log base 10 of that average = -3.50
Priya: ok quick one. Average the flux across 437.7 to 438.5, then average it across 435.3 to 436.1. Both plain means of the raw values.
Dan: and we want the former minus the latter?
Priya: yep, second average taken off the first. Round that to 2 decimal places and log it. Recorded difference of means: -0.21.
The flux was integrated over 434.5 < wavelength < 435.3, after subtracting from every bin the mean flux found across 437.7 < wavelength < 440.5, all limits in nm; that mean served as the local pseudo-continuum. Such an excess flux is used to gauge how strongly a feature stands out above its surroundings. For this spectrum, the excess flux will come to 0.06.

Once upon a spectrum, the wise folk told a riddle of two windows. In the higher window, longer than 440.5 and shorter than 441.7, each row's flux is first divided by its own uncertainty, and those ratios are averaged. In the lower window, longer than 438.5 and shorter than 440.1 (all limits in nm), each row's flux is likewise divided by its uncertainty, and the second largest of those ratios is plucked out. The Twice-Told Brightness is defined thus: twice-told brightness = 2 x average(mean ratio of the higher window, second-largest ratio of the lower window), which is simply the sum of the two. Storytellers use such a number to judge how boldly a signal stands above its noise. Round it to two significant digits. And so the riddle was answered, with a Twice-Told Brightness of 61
